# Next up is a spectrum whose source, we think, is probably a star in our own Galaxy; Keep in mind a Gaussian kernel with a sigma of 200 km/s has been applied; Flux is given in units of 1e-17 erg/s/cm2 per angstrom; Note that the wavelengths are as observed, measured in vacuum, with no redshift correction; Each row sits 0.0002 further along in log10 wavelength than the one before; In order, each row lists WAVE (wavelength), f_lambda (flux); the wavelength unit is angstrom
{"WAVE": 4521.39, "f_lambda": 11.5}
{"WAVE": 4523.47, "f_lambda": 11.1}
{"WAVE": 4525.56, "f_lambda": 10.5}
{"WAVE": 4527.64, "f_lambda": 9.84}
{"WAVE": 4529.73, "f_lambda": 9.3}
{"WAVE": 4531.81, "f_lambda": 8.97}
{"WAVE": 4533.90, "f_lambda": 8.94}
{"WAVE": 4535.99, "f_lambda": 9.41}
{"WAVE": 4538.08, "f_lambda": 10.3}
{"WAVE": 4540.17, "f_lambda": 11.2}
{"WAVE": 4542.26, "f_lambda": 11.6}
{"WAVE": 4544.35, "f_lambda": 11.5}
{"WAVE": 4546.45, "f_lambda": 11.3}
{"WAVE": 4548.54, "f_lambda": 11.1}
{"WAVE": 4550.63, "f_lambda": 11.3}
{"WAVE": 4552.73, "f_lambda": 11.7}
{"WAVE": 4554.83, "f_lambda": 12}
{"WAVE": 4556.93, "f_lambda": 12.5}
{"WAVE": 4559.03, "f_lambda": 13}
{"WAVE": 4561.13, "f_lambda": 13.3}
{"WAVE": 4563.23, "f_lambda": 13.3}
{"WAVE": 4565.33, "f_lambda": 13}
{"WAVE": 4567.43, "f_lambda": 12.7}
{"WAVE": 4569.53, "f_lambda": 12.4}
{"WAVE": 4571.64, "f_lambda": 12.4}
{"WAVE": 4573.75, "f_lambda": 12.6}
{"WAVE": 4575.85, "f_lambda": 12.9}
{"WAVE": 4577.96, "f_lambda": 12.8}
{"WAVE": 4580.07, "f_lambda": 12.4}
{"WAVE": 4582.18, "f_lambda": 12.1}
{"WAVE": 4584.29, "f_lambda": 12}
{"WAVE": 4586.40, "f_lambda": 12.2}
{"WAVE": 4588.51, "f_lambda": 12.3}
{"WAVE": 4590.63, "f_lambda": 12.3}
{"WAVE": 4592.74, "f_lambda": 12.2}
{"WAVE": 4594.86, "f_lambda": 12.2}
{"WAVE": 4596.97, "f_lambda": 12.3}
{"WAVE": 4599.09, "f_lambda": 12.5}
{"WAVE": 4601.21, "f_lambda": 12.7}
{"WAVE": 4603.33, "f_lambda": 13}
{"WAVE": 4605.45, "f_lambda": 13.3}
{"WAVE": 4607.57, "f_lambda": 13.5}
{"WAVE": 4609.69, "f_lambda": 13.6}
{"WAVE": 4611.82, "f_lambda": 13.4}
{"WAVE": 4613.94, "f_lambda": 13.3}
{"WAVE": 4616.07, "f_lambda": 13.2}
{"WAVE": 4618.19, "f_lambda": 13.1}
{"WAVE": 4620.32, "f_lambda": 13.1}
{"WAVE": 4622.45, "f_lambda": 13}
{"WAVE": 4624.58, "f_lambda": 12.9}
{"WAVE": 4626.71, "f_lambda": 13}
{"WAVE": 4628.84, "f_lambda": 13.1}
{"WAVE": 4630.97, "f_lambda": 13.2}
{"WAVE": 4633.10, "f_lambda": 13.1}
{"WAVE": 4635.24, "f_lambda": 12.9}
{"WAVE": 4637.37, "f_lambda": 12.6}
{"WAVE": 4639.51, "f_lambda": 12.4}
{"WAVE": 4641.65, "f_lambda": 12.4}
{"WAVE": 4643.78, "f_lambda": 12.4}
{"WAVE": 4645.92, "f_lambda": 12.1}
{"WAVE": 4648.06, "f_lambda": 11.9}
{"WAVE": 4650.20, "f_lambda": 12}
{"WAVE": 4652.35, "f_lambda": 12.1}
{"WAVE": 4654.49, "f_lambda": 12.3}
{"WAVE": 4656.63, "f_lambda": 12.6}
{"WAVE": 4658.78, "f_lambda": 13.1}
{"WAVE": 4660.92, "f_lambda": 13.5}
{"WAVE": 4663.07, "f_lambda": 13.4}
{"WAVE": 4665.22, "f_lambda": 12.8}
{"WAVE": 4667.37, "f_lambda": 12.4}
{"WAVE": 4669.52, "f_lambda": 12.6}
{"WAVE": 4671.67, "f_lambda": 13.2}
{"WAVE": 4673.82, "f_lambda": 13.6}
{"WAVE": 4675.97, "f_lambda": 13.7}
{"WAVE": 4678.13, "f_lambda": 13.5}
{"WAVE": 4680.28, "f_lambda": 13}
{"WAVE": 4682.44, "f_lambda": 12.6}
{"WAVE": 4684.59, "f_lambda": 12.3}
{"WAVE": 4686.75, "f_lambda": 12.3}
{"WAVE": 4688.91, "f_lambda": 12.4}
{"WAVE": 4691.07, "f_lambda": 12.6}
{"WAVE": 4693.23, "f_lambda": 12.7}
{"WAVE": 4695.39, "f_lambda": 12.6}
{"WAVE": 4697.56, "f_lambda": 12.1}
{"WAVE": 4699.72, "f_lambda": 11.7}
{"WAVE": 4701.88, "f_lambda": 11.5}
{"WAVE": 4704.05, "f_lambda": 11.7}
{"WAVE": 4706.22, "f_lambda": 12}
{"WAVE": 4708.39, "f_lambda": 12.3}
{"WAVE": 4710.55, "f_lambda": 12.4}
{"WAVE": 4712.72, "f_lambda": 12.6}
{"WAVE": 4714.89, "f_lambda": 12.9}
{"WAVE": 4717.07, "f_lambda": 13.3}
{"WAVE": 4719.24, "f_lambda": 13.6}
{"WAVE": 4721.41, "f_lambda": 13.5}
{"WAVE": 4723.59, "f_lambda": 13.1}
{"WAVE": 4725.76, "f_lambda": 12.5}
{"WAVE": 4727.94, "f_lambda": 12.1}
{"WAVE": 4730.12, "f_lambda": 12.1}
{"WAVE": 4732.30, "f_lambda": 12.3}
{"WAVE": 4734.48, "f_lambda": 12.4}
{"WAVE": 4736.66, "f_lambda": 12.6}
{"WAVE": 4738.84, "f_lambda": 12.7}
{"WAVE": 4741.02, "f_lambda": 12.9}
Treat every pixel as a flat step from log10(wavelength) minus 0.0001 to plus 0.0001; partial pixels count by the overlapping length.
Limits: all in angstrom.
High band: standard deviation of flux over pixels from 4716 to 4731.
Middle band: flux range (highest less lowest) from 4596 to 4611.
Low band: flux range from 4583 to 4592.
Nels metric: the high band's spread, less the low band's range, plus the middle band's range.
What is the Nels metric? 1.6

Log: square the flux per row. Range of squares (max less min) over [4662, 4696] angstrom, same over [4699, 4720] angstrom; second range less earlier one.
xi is 16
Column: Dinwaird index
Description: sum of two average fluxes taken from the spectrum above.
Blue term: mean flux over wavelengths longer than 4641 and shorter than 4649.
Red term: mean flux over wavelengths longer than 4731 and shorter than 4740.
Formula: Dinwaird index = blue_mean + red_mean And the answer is 24.70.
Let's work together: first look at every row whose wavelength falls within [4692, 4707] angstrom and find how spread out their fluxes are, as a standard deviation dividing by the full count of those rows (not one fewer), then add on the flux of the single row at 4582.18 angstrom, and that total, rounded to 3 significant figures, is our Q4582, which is 12.5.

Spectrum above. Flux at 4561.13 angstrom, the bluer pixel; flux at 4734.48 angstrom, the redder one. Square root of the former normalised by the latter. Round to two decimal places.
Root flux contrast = 1.04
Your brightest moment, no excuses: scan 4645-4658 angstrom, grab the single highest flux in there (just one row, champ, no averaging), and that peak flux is 12.6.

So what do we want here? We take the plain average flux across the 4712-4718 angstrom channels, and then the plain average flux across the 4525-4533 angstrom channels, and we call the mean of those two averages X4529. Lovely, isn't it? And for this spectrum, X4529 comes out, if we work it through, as 11.3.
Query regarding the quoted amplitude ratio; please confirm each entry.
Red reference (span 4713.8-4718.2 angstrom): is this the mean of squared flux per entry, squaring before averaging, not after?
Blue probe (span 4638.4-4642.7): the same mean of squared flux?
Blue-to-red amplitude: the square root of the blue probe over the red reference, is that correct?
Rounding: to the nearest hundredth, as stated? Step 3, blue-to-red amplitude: 0.95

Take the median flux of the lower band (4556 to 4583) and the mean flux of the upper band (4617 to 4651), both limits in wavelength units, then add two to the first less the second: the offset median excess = 2.0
